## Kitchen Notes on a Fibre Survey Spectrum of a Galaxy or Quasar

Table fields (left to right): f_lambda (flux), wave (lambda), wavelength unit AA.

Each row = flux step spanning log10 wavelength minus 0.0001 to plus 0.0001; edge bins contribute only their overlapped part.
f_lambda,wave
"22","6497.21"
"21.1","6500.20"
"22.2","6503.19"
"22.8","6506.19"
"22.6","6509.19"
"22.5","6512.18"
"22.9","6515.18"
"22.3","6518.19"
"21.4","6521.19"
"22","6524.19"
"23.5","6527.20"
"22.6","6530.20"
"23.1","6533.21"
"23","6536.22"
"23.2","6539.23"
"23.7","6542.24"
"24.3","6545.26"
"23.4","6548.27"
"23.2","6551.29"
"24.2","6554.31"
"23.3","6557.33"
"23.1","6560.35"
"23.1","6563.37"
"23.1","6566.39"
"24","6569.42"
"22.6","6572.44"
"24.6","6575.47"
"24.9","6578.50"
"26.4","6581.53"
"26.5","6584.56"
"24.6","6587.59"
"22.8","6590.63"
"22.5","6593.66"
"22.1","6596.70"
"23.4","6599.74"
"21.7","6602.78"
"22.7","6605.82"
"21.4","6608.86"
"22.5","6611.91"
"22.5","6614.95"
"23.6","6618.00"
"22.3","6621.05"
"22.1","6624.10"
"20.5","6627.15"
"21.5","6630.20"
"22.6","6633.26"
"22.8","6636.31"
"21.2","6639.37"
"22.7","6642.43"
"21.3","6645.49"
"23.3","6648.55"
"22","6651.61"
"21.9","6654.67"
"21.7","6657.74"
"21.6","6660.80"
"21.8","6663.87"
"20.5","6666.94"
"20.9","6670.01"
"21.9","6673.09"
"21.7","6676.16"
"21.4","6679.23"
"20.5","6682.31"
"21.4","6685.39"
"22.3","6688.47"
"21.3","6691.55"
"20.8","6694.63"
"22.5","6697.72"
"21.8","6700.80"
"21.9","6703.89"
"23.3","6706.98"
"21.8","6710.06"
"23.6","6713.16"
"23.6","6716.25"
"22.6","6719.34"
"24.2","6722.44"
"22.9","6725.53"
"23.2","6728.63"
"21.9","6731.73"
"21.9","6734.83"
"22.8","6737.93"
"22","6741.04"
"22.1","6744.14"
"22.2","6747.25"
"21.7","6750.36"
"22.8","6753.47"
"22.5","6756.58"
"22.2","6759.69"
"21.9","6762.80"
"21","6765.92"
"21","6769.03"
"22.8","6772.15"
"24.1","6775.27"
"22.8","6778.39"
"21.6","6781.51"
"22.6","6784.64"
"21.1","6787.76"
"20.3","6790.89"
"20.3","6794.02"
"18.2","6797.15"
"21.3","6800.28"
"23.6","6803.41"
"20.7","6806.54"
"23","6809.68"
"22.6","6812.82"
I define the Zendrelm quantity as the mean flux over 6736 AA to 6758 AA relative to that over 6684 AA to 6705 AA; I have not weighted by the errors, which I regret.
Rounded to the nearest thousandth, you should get 1.027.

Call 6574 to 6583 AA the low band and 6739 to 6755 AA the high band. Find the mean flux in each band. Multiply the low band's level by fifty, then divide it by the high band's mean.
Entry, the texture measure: 57.1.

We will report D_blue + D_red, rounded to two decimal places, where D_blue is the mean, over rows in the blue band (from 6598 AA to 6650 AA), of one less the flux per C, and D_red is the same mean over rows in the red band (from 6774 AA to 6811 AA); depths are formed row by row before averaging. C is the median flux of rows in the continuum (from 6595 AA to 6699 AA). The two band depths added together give -0.01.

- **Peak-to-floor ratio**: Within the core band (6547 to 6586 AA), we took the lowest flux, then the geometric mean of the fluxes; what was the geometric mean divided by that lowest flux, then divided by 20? 0.0531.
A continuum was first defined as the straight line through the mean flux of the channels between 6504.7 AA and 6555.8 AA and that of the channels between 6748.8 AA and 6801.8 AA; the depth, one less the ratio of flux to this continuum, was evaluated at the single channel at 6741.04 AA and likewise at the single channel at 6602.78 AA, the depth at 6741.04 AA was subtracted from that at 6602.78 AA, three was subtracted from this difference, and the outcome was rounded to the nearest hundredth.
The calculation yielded -2.95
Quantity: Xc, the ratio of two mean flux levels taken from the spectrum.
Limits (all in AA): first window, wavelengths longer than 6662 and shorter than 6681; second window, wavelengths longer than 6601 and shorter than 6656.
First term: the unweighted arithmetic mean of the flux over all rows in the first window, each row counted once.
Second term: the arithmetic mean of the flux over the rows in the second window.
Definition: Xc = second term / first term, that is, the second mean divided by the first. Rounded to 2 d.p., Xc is 1.04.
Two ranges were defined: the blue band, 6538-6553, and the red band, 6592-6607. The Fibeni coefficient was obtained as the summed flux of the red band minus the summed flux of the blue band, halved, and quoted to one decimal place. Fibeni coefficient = -2.7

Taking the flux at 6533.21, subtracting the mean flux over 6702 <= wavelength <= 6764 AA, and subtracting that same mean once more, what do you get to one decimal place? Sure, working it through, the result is -22.0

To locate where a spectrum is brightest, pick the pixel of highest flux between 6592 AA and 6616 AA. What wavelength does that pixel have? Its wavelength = 6599.74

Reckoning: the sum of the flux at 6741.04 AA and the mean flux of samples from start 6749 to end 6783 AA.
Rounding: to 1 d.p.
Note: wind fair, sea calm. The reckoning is 44.2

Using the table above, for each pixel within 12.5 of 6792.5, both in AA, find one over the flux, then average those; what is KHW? 0.0476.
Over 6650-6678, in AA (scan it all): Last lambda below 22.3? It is 6676.16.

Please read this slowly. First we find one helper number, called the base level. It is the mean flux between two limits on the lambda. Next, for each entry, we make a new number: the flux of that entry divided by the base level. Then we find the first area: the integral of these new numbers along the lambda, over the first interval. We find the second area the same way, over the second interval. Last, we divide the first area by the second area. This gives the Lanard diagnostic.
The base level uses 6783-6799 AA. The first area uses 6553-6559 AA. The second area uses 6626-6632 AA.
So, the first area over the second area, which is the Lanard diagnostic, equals 1.12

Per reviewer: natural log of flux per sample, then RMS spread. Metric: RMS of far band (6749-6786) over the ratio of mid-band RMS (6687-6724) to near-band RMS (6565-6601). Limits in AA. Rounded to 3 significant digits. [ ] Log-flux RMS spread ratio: 3.17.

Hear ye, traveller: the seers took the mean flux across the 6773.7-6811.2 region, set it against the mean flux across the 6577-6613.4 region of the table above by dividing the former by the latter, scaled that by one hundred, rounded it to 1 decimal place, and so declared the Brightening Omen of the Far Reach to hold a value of 92.2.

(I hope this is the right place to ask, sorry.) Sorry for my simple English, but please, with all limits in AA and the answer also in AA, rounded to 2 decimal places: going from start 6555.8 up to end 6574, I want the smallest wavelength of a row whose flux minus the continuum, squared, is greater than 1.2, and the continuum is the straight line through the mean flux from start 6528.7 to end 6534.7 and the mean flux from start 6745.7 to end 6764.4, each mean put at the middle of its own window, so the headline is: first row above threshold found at 6569.42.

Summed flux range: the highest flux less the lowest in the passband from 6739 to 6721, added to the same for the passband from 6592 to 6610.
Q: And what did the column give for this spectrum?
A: 4.3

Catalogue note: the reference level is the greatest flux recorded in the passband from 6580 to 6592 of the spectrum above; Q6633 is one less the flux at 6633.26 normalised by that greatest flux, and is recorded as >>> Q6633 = 0.15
